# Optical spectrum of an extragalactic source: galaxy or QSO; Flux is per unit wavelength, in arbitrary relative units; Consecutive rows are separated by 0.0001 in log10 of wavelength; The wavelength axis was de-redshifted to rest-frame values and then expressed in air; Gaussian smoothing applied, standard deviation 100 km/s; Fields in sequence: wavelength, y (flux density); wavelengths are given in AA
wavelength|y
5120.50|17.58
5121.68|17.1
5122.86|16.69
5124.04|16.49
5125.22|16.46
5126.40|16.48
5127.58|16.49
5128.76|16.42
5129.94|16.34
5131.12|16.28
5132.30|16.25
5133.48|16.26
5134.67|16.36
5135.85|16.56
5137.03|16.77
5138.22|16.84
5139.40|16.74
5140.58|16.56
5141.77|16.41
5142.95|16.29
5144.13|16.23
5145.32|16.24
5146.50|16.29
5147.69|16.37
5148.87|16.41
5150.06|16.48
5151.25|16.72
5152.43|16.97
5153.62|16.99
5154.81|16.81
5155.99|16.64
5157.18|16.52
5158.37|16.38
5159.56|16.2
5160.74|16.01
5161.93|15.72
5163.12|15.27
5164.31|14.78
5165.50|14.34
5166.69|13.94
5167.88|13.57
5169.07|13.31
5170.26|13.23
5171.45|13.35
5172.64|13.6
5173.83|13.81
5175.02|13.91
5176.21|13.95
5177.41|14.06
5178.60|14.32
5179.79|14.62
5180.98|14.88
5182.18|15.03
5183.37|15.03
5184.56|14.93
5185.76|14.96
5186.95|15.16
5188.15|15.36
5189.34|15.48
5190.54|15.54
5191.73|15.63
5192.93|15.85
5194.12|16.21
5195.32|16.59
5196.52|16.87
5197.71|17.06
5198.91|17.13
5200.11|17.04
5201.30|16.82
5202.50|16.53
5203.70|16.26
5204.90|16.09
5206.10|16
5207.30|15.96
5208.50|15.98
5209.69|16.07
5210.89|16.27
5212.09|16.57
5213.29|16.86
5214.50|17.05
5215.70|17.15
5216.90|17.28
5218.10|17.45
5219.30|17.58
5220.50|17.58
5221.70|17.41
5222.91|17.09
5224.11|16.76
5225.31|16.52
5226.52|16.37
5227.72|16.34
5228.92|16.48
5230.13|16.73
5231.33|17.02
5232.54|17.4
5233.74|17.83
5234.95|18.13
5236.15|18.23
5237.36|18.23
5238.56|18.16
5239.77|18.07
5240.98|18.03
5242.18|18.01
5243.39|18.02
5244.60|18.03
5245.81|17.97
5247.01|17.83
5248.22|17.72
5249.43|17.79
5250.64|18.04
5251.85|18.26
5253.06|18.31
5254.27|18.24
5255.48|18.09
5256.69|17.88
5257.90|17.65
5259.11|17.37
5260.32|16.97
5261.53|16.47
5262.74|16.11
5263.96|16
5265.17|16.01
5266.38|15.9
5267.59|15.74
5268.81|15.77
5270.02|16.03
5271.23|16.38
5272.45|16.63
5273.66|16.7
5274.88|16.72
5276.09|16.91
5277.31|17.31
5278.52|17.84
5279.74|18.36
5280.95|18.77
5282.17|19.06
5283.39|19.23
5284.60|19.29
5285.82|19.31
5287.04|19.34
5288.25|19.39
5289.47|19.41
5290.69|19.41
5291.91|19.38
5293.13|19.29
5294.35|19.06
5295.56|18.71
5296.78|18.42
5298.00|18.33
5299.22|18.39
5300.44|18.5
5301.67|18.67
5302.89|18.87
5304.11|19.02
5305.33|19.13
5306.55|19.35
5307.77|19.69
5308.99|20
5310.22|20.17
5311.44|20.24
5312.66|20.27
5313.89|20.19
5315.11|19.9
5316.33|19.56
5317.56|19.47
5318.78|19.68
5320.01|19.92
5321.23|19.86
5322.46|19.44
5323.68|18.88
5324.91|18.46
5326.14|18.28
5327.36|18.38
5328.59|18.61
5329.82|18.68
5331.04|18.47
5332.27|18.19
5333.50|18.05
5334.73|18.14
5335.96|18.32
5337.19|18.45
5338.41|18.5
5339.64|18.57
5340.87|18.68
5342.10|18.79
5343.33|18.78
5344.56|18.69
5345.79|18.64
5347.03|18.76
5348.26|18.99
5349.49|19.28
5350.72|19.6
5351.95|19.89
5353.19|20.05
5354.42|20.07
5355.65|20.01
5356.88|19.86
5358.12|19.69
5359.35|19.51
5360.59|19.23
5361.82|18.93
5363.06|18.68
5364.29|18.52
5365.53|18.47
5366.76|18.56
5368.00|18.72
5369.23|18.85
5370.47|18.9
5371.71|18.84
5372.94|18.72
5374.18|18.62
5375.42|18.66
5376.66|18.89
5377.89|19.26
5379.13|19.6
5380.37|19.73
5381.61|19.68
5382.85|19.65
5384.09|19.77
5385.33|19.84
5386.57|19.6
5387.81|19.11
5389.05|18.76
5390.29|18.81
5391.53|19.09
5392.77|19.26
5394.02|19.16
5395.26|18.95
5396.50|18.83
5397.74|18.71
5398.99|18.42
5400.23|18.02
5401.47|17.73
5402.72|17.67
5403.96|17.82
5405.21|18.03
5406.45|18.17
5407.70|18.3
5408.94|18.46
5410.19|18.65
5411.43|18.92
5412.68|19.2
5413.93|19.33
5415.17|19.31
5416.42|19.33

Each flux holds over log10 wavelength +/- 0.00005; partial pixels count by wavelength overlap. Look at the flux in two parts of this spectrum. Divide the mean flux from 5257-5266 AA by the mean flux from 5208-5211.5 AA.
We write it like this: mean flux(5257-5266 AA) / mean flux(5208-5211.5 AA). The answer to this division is 1.03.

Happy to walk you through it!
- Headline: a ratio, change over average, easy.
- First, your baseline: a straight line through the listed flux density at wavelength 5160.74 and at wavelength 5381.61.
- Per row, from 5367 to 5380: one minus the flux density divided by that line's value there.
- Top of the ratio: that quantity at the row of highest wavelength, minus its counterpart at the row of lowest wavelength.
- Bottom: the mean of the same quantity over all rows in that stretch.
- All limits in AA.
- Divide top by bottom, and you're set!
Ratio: -1.1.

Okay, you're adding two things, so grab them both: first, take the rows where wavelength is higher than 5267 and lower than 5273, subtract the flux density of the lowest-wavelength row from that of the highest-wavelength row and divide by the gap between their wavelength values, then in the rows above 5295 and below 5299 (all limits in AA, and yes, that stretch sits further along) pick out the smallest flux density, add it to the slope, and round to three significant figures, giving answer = 18.5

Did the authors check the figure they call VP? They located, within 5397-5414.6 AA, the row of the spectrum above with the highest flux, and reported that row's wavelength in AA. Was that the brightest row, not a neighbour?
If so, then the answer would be 5413.93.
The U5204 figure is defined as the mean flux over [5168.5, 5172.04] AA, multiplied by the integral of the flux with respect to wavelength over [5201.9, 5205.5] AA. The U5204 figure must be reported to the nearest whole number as 779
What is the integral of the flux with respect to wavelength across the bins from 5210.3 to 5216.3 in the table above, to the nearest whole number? 101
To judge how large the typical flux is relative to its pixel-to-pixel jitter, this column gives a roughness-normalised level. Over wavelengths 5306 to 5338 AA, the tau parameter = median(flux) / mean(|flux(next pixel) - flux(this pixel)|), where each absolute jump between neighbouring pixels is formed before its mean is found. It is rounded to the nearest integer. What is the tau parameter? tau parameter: 93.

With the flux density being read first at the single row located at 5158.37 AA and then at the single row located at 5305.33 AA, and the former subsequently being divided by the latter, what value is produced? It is 0.86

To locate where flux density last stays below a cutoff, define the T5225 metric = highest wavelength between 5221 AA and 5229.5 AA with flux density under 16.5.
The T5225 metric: 5228.92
